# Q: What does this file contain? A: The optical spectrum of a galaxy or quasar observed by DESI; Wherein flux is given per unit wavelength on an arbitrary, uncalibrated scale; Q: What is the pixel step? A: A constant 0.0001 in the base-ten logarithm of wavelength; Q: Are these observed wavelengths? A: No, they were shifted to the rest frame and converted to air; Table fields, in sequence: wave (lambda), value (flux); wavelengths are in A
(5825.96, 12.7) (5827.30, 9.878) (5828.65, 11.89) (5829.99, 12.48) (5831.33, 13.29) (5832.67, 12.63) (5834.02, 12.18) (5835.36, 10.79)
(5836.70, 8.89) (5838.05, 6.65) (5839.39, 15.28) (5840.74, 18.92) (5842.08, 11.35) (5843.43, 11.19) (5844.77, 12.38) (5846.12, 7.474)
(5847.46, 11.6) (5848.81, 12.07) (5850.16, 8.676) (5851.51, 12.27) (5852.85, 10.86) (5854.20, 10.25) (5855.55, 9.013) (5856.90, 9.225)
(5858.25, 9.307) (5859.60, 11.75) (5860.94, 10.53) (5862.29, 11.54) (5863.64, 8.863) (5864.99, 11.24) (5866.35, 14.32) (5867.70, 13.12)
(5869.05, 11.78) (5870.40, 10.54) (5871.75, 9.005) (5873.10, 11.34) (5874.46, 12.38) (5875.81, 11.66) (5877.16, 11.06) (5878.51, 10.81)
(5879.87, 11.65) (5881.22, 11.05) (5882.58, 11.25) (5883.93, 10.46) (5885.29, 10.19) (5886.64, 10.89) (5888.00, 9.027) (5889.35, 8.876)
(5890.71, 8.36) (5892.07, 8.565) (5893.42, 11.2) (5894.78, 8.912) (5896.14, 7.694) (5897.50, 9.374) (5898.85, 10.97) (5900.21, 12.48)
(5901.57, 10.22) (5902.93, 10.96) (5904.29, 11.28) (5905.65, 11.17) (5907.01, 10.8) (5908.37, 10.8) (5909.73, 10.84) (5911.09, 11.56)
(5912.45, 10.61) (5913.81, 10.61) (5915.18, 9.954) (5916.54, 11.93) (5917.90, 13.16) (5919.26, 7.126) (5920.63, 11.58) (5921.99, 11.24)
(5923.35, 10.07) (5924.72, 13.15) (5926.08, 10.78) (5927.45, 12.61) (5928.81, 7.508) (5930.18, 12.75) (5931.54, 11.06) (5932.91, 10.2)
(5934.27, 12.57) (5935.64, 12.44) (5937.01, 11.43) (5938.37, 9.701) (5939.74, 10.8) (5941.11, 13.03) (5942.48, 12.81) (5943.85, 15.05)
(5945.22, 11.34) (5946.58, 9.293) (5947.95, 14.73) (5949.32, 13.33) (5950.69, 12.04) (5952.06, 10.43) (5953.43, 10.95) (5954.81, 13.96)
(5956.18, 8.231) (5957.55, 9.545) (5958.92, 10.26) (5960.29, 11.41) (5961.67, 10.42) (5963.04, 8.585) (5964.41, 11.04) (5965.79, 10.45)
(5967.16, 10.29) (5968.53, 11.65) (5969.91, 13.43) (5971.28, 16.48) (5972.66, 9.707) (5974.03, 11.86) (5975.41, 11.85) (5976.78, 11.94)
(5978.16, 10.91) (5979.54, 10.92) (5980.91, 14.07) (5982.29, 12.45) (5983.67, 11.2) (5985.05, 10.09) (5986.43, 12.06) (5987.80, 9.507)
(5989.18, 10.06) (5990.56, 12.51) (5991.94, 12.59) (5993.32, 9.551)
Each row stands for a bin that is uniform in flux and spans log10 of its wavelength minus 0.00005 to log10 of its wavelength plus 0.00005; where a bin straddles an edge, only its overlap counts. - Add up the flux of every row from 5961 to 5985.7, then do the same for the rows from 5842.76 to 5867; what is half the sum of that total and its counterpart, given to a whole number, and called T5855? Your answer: 200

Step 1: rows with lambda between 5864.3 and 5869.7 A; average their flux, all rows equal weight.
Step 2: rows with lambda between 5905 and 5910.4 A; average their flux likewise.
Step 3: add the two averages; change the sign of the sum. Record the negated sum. -23.5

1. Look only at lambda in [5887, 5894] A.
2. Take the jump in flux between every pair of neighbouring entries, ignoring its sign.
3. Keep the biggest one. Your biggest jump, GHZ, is 2.6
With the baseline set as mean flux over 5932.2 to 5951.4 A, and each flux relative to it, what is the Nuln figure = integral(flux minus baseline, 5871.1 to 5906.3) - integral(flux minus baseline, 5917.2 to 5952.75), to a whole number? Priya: -40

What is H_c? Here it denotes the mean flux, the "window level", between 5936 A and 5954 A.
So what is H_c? 11.9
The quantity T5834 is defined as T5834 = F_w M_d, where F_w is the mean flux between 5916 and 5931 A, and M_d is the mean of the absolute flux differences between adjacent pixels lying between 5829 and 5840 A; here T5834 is 25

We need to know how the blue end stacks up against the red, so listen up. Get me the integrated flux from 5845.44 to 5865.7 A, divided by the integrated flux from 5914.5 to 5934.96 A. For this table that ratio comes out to 0.92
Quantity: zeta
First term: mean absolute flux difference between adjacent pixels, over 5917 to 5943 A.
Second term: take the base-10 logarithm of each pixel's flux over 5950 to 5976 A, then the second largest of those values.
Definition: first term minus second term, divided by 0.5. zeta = 2.3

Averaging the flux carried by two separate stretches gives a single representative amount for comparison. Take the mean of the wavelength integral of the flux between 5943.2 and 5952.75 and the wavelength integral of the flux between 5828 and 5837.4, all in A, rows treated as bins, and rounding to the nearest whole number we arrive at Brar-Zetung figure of 114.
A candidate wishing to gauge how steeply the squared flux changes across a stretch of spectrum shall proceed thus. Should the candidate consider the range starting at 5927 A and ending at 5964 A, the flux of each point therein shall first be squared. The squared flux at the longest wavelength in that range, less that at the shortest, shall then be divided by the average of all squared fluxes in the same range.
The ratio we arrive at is -0.6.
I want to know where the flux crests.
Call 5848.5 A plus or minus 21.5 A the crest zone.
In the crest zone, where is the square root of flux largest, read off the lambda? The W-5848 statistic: 5840.74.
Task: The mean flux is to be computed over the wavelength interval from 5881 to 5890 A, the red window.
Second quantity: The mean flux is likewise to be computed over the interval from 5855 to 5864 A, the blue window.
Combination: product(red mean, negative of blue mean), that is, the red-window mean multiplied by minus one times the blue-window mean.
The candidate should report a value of -103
